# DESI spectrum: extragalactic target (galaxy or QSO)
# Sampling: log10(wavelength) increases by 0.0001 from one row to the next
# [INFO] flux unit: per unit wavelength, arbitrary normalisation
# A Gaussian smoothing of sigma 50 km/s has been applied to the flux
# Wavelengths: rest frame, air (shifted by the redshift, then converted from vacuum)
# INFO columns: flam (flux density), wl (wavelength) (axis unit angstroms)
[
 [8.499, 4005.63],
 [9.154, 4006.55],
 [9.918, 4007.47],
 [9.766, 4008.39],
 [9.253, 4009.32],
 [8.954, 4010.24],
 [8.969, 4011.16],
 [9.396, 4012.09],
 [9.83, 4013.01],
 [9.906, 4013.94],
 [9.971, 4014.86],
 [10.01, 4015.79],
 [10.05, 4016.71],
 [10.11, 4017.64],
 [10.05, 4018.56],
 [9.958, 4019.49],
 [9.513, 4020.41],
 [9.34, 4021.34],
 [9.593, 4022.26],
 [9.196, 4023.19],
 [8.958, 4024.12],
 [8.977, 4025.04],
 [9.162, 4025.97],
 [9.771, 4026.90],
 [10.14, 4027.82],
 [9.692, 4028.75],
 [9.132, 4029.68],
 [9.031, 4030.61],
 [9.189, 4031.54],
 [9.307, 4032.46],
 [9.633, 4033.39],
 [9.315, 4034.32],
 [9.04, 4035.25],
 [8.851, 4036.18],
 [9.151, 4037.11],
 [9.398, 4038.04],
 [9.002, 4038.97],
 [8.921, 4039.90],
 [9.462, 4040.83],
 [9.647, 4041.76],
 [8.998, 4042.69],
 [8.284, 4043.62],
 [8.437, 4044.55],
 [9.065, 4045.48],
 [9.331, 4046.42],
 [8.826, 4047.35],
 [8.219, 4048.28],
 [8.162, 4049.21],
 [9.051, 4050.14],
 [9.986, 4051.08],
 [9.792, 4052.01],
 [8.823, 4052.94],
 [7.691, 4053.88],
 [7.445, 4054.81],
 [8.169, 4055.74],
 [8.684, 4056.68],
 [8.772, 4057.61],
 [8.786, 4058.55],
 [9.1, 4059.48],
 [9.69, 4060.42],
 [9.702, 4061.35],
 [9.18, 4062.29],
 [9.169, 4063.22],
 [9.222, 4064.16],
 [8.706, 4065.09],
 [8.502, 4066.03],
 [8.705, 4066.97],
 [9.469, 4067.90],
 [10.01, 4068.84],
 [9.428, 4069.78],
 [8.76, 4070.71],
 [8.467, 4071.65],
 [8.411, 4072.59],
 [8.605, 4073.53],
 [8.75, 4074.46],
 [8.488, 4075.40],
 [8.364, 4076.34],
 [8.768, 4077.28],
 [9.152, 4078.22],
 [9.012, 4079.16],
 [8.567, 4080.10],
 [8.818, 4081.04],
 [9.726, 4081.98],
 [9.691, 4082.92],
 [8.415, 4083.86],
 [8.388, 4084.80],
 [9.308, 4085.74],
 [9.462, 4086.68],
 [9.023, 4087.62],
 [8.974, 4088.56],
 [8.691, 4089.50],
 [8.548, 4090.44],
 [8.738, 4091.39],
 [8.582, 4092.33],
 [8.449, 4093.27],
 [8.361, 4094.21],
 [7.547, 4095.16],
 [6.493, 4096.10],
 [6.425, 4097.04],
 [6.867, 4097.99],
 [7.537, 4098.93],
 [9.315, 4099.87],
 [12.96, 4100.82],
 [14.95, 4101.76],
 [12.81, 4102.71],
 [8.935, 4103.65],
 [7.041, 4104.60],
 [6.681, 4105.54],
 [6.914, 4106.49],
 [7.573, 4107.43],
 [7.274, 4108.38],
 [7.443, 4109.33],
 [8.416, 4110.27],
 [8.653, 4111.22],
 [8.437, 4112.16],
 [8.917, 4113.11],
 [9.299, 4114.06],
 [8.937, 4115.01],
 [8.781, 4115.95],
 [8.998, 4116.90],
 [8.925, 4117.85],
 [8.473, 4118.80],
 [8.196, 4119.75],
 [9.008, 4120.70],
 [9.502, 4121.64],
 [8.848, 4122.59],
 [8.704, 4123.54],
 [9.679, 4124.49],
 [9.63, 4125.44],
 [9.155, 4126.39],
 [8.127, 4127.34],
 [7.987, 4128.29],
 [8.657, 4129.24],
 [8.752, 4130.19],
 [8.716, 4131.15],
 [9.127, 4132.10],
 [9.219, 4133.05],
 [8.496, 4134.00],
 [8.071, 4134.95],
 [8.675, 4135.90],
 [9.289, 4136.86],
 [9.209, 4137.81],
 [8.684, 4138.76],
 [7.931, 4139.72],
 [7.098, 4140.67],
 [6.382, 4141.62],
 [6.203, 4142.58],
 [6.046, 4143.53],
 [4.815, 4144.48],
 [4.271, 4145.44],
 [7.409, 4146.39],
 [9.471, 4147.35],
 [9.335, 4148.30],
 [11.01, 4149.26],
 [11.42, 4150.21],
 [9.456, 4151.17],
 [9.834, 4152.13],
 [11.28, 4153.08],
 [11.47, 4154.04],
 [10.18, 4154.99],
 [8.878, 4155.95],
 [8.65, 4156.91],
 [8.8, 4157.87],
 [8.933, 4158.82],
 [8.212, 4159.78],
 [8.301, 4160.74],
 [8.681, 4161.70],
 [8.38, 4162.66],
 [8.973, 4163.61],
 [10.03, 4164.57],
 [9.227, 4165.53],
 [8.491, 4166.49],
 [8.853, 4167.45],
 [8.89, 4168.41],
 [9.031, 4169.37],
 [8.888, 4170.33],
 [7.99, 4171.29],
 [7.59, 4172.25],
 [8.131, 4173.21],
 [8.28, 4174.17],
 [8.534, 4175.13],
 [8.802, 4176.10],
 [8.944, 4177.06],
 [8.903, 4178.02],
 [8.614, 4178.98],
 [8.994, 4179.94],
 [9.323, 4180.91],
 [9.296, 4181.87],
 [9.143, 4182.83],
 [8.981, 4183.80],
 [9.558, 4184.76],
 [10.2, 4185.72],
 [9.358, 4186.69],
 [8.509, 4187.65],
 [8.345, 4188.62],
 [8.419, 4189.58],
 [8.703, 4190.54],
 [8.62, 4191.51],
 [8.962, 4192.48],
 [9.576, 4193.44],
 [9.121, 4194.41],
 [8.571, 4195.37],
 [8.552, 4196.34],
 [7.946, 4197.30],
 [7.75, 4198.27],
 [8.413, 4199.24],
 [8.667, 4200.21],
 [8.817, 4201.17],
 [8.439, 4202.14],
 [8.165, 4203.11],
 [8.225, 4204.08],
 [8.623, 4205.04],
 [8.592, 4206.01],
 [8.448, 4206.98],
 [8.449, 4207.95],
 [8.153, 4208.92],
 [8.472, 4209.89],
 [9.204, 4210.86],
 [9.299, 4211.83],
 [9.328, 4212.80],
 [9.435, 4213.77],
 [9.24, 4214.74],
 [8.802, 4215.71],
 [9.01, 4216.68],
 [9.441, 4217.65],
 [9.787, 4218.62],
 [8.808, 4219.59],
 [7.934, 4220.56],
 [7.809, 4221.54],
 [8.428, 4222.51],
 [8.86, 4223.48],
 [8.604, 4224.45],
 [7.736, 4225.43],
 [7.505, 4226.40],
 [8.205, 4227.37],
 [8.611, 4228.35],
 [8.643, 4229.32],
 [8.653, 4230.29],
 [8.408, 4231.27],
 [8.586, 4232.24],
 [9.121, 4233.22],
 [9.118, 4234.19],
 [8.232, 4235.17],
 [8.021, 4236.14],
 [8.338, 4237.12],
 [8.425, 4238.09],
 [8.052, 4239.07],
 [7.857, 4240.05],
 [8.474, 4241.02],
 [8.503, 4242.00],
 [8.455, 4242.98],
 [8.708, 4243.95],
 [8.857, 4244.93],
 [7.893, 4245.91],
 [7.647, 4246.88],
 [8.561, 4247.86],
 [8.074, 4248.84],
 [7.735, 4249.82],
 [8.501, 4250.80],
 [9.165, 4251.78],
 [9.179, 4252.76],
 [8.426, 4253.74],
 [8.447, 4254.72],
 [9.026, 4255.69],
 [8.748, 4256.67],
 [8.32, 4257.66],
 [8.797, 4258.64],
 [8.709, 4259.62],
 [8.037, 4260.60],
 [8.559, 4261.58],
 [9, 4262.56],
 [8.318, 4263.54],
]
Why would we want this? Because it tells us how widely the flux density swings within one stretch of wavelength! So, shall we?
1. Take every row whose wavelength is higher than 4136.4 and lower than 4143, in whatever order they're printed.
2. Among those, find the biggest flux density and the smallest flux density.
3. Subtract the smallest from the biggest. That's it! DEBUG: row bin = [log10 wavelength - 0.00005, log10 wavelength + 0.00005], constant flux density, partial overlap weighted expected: 3.1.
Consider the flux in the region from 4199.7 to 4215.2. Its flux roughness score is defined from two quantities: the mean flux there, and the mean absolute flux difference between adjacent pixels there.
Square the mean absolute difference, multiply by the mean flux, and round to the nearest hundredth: 0.40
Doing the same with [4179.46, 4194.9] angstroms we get 1.26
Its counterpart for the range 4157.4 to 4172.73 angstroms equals 1.79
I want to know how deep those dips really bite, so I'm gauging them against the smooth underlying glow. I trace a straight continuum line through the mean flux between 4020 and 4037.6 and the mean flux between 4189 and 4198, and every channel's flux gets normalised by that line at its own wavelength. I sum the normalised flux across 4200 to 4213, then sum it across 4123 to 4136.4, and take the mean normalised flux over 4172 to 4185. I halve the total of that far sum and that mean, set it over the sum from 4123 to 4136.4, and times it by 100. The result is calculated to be 54.4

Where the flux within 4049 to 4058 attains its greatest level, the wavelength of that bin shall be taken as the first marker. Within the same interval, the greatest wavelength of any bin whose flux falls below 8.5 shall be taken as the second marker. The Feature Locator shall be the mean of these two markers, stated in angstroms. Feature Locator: 4053.4 angstroms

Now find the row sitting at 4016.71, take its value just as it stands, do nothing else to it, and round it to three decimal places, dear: 10.050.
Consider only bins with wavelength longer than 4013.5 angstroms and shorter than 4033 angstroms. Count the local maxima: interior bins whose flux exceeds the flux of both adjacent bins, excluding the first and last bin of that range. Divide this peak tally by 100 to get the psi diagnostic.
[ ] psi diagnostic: 0.030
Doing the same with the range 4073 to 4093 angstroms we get 0.050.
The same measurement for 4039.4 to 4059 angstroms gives 0.030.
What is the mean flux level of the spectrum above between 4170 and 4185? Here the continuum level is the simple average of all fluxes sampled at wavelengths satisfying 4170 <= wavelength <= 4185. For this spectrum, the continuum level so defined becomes 8.7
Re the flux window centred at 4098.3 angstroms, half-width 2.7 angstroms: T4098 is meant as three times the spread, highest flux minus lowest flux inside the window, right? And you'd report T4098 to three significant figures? 19.6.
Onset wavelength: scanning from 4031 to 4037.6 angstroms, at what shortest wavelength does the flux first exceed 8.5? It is 4031.54 angstroms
